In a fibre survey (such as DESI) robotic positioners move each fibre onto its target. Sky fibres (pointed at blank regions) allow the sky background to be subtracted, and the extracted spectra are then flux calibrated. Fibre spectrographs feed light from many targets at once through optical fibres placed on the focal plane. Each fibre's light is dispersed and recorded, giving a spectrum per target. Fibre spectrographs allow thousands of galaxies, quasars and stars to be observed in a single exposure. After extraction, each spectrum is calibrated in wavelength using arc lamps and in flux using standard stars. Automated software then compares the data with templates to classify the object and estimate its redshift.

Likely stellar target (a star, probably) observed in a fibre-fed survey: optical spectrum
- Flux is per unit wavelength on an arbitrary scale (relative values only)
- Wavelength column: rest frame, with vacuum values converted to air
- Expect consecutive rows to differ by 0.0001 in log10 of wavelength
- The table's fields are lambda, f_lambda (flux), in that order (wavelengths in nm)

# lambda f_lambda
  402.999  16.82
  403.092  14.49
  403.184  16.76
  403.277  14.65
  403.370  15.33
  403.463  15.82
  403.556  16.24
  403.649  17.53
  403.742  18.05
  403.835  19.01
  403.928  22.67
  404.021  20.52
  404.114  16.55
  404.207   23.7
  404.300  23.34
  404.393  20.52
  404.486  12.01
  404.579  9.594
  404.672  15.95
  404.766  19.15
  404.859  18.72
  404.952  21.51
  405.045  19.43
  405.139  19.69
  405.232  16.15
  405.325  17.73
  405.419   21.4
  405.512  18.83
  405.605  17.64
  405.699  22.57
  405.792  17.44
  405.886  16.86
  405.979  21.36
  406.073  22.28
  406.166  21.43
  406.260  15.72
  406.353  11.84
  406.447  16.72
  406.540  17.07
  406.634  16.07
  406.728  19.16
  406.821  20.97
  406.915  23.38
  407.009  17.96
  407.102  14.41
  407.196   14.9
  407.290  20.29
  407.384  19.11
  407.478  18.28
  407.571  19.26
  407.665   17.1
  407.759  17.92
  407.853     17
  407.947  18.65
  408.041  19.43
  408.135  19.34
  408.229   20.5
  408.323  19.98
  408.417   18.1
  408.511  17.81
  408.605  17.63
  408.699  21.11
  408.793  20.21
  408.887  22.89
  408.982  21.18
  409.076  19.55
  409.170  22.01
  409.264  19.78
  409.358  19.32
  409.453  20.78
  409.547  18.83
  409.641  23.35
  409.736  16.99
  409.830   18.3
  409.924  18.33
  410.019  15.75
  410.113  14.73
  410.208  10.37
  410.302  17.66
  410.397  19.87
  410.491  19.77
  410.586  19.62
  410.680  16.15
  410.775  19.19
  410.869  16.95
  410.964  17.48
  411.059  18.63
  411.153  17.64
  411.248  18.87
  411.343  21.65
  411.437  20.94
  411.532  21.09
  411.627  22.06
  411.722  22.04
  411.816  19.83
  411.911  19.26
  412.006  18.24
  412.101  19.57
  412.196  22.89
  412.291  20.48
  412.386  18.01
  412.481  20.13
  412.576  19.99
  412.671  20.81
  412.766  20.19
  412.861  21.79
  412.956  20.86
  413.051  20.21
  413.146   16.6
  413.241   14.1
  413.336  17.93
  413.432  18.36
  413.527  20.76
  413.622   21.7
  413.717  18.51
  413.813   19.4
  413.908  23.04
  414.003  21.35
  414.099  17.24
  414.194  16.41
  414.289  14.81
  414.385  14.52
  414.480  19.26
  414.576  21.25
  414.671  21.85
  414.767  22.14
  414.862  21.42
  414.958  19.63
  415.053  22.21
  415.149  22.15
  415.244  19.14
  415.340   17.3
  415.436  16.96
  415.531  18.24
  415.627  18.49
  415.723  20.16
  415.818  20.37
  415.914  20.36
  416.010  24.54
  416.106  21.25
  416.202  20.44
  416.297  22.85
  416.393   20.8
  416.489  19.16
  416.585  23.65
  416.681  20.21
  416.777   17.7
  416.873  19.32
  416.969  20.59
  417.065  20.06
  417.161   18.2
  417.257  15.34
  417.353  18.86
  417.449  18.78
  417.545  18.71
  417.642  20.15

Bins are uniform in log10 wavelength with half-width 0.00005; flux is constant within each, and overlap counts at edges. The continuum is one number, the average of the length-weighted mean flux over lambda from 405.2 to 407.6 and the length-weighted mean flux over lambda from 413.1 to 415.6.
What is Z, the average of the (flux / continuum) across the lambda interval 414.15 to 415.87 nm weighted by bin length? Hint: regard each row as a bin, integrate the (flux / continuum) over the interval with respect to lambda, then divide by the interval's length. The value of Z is 1.03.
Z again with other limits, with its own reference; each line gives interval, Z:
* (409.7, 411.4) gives 0.94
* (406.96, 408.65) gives 0.97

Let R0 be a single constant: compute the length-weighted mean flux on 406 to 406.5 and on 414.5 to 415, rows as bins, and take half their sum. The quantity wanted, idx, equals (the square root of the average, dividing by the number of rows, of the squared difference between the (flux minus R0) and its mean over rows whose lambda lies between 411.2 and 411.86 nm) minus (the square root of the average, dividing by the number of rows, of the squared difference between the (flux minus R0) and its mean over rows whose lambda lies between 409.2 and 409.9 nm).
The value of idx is -0.77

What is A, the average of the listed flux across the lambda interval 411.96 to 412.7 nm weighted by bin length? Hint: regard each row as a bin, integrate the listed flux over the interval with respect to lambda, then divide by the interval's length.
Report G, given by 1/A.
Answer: 0.0500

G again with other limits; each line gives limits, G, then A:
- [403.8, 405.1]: 0.0533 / 18.8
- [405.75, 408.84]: 0.0542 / 18.5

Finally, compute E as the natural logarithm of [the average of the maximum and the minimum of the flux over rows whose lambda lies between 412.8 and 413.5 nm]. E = 2.89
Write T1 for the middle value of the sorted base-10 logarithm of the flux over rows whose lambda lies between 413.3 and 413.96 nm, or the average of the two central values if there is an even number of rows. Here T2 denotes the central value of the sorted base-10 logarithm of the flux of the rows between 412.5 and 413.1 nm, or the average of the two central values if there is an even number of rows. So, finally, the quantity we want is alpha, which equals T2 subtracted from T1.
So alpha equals -0.024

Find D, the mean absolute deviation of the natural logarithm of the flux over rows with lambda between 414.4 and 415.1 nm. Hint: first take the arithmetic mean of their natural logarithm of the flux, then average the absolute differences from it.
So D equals 0.046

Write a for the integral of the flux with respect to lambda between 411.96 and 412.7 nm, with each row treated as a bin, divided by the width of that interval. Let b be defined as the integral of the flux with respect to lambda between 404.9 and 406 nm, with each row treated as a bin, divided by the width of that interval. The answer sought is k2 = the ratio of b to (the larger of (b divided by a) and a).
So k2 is 0.96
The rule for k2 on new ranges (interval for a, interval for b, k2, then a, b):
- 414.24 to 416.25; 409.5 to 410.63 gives 0.90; 19.8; 17.8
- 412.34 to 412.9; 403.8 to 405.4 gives 0.93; 20.1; 18.6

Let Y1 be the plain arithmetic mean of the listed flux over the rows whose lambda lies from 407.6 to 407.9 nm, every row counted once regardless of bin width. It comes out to 17.3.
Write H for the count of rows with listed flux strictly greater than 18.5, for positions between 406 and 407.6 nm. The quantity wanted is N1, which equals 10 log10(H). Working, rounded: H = 8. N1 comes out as 9.0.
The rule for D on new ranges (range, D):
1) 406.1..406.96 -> 0.159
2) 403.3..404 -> 0.098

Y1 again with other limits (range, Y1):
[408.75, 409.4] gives 20.7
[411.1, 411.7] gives 20.4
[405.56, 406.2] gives 19.9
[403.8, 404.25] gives 20.5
